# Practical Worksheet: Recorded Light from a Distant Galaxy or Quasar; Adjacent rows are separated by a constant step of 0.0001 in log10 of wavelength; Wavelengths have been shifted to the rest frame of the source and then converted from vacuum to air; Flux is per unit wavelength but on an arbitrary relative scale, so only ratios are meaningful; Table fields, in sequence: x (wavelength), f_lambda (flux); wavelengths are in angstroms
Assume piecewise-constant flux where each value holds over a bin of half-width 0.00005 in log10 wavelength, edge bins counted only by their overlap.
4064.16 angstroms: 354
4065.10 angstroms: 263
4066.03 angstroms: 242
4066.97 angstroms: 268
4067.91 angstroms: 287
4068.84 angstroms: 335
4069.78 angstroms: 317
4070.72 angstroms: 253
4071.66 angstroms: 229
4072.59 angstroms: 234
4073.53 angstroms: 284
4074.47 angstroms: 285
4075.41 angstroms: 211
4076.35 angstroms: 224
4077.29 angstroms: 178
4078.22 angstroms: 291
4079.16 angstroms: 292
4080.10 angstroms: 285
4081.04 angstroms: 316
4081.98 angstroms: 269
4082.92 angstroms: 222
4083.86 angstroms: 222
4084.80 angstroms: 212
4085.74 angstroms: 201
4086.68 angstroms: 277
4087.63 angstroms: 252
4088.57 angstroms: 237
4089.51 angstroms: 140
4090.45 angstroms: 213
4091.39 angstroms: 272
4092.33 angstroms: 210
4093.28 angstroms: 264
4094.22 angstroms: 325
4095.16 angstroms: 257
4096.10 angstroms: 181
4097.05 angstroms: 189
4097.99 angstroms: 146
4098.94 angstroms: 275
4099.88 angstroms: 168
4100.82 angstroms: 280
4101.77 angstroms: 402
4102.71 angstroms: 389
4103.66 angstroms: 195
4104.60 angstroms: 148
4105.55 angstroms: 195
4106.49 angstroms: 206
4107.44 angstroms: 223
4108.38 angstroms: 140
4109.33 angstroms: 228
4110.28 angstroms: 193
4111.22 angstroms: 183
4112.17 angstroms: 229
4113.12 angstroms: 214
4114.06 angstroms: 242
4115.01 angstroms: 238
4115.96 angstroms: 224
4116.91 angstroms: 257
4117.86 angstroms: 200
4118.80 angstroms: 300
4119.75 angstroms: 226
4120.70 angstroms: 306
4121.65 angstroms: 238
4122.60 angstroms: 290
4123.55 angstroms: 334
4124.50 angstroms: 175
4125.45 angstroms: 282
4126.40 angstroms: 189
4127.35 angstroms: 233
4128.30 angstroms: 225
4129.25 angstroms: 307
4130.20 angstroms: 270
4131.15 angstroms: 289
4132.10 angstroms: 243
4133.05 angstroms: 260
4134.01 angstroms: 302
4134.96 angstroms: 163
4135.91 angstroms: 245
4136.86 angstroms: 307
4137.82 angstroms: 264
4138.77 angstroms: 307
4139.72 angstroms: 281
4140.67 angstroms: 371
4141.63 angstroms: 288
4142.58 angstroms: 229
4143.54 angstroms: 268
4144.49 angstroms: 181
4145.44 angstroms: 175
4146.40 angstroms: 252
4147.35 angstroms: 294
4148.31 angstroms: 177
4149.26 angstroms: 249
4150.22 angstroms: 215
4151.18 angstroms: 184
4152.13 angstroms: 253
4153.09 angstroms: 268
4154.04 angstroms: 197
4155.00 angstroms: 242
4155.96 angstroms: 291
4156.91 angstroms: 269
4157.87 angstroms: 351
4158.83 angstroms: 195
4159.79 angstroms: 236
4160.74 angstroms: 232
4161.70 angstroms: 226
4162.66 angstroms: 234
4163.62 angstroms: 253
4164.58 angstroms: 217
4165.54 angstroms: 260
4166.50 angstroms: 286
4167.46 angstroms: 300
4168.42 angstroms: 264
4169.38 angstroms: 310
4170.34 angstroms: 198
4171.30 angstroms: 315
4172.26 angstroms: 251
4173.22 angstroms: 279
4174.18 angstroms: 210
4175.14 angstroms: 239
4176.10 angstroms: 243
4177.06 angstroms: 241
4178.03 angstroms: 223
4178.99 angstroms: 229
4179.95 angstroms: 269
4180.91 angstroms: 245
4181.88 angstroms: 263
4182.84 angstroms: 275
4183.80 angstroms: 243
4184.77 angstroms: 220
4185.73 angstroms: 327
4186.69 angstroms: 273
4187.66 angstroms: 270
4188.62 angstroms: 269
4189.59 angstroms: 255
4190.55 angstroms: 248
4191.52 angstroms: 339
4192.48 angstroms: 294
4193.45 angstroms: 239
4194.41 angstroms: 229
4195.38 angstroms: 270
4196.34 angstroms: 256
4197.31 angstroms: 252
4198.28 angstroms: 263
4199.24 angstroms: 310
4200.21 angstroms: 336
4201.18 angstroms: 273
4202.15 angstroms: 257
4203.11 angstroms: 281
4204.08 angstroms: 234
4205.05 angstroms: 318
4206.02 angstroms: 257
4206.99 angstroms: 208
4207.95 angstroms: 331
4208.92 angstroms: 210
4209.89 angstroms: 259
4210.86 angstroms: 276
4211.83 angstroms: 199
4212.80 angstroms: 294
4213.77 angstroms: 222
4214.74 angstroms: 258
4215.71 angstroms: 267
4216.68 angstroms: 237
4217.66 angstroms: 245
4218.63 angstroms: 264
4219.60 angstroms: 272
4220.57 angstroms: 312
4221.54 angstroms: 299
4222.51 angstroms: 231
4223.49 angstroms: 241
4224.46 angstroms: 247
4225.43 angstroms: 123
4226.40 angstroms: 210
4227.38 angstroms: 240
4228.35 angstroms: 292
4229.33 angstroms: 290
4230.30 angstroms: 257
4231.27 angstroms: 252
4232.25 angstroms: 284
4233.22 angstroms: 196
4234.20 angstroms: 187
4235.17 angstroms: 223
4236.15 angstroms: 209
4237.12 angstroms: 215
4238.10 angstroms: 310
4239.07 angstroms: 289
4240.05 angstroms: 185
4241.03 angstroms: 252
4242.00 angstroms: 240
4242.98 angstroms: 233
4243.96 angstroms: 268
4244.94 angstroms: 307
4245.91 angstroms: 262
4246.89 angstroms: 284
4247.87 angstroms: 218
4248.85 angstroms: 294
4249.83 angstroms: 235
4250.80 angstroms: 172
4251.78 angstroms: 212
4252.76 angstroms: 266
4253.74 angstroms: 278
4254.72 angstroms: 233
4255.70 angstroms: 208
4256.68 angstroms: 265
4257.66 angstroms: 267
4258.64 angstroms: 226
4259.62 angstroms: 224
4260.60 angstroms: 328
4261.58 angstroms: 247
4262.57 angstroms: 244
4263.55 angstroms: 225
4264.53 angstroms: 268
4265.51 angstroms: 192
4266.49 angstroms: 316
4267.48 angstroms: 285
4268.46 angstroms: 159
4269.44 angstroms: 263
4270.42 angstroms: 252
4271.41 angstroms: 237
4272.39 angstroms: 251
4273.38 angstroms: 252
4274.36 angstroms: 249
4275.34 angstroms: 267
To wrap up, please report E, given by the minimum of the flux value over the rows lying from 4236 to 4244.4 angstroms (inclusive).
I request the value 185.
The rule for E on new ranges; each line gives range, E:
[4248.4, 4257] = 172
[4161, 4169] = 217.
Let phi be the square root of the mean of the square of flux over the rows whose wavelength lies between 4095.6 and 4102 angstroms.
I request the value 249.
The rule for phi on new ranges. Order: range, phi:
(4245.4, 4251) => 248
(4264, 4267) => 264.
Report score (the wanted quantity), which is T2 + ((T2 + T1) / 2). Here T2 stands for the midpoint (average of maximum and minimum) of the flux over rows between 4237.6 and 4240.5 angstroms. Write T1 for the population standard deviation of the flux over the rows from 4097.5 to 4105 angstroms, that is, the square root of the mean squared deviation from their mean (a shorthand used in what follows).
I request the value 420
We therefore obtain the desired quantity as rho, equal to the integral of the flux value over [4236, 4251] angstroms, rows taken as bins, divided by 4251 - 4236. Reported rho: 251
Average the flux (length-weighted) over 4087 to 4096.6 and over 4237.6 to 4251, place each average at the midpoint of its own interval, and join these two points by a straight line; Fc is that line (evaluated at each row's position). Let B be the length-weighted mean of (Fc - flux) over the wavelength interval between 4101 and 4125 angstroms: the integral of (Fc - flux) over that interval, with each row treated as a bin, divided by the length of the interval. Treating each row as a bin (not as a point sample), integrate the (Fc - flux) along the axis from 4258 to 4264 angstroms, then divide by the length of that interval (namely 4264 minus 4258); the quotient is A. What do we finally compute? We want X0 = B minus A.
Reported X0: -9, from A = 7.8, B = -1.3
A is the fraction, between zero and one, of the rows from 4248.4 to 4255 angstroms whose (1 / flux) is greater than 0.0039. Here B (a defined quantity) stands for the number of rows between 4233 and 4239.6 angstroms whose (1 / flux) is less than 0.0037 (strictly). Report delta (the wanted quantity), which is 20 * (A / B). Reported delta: 6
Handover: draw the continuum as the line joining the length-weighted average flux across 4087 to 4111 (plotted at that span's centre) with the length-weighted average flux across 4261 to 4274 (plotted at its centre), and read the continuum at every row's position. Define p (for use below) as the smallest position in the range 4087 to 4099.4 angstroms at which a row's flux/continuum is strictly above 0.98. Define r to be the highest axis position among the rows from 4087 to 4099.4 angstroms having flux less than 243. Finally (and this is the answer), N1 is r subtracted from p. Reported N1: -10.4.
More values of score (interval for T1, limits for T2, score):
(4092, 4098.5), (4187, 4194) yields 462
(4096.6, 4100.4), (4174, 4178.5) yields 364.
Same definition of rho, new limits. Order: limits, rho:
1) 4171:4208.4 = 265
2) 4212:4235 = 248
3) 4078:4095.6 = 250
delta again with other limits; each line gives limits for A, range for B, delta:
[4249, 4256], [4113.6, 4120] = 14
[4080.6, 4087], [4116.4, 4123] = 4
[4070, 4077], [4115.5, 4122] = 7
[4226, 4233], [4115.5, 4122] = 4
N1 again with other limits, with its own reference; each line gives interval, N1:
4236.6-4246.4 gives -4.9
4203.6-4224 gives -18.4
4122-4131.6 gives -5.7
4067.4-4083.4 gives -15.0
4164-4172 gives -4.8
